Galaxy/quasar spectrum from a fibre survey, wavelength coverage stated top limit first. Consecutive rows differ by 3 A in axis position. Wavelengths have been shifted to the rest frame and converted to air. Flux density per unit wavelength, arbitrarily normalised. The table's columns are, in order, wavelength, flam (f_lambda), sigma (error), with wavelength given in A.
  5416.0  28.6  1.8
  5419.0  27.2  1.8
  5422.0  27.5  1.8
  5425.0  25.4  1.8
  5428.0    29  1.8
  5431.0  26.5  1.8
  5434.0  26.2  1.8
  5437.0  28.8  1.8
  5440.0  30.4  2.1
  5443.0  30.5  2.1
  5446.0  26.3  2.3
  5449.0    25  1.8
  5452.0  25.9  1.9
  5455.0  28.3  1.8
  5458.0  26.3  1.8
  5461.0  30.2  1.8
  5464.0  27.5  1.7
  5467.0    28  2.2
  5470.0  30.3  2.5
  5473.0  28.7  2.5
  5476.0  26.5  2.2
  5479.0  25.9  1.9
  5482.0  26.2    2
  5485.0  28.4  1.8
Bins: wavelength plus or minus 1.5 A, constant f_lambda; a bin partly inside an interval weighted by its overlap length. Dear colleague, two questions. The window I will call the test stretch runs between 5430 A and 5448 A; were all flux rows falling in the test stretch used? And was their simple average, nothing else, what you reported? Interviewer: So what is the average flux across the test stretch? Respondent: 28.1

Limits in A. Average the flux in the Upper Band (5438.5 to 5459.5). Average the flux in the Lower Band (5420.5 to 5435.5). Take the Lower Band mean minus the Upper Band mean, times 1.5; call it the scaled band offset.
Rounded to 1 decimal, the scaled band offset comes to -0.9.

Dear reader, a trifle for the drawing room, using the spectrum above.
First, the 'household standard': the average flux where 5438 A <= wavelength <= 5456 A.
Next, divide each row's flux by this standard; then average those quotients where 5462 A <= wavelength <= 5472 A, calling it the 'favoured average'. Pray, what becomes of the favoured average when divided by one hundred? 0.0103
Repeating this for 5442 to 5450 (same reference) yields 0.0098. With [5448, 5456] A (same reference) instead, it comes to 0.0095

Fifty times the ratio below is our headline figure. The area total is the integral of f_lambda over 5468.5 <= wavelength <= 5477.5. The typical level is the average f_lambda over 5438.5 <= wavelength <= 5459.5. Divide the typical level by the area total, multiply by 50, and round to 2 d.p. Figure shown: 5.37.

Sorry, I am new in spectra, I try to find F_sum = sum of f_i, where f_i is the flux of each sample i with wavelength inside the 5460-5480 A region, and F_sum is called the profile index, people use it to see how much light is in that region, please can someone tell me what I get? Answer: 197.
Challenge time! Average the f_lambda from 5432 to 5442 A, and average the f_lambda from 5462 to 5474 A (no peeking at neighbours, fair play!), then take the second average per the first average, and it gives 1.01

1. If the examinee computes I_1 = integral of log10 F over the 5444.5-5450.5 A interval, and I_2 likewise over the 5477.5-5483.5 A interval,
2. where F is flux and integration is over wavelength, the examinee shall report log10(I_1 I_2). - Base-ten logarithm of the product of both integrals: 1.856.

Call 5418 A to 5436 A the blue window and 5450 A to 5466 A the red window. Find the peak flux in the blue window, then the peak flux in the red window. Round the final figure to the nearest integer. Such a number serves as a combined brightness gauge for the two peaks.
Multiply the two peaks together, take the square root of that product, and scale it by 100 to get 2959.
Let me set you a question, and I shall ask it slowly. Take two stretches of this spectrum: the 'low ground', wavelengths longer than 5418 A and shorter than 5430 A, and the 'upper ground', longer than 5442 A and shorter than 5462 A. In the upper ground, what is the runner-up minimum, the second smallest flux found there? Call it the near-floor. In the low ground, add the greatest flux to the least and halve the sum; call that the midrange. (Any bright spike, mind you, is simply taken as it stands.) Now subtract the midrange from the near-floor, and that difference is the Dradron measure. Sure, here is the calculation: -1.3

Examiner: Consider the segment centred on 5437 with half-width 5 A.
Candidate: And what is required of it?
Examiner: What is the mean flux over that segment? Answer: 28.5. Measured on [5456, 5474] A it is 28.5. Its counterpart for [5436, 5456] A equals 27.9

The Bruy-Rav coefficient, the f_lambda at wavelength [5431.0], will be 26.5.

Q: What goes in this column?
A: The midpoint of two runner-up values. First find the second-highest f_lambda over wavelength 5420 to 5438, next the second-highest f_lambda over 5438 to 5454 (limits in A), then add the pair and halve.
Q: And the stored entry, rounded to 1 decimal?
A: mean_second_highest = 29.6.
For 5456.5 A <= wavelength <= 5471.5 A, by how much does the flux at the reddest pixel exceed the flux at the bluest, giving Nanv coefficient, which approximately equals 4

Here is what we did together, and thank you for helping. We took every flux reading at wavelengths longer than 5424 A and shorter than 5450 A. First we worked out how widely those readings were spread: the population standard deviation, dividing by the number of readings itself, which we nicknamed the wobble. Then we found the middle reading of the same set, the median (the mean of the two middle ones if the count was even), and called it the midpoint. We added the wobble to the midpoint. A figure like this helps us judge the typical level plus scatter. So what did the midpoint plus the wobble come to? 28.5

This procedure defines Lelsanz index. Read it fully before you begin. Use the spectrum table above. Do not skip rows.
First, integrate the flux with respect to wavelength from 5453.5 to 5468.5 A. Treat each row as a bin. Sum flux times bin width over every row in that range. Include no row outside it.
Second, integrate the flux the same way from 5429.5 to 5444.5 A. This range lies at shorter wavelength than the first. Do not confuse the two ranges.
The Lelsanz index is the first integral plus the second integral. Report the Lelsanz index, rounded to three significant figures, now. 848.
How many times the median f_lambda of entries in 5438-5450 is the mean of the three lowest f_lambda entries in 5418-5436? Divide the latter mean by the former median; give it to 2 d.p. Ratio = 0.92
